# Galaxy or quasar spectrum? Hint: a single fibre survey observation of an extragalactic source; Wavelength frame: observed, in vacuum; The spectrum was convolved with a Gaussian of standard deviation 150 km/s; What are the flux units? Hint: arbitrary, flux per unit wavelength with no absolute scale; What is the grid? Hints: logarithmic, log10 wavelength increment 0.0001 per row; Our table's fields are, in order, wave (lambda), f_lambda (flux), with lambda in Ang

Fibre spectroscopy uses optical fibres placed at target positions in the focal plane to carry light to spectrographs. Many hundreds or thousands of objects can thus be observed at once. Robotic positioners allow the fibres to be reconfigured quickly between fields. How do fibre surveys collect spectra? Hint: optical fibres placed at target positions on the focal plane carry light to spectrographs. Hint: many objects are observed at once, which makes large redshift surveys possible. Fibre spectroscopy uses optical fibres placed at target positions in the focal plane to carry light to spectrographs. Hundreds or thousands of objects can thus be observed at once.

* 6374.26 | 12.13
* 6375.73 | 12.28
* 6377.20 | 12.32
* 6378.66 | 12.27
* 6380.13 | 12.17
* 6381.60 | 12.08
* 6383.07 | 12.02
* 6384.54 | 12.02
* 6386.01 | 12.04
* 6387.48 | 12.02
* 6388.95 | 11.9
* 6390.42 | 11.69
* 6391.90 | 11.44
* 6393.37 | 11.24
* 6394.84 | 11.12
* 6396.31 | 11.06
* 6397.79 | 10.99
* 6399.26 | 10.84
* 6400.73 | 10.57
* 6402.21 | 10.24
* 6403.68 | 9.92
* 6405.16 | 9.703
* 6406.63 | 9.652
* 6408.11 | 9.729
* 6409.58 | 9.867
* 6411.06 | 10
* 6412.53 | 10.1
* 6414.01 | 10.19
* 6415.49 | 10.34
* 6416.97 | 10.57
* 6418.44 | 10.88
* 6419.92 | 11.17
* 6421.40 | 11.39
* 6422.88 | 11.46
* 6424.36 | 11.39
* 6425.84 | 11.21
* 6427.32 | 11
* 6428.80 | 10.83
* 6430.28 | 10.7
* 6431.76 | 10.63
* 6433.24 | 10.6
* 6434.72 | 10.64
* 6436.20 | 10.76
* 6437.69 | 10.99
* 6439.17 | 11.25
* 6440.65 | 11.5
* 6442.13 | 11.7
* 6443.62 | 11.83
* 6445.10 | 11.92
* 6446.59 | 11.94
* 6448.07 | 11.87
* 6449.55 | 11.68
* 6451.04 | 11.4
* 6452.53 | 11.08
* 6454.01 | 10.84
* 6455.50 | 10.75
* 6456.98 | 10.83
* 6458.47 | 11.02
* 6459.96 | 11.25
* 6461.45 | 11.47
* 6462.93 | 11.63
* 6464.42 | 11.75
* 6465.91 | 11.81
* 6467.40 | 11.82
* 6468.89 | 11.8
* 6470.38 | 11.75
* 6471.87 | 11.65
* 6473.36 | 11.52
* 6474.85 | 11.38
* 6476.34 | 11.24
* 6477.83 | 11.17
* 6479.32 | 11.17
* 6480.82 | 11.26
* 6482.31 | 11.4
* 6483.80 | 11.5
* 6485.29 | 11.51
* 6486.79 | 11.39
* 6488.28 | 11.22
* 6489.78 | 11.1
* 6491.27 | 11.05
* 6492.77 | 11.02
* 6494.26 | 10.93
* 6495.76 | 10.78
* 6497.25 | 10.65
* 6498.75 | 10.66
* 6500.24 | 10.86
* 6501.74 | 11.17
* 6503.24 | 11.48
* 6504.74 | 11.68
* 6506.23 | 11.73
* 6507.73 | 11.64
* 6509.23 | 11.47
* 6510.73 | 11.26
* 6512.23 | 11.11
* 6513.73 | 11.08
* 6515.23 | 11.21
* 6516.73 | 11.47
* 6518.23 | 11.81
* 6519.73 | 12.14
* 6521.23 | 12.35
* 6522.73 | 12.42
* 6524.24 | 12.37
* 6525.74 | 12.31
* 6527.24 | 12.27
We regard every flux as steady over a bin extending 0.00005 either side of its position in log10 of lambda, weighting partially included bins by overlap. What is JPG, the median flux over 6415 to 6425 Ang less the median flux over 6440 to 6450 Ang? -0.66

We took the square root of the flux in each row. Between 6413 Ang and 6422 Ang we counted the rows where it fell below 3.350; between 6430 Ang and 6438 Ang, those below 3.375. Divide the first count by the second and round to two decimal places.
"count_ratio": 0.83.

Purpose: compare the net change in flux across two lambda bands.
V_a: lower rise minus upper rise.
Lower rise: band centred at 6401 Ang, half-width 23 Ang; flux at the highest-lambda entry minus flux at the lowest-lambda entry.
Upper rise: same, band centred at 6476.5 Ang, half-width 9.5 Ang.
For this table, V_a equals -0.5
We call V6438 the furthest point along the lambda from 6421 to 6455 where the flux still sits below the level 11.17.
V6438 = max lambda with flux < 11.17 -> 6454.01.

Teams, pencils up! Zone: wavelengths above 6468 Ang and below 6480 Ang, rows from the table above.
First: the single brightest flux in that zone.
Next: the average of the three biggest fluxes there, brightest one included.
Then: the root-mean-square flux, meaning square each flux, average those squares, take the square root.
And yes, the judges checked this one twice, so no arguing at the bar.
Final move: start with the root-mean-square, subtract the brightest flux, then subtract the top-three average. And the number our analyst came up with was -12.1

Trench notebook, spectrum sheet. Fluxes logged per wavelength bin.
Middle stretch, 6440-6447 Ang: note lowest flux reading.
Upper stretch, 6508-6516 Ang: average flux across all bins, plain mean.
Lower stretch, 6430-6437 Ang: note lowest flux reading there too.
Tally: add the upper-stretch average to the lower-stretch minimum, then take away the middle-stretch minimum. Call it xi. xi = 10.3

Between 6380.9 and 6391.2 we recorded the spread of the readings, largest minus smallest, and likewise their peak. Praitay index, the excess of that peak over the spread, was 11.7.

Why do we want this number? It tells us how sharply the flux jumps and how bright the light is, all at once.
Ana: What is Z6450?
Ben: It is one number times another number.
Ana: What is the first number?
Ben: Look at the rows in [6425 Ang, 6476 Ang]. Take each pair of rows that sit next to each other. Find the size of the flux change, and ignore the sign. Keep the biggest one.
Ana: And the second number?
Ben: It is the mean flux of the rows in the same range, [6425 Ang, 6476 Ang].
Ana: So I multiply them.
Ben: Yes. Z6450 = 3.6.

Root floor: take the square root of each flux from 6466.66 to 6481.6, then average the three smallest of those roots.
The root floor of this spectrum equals 3.35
